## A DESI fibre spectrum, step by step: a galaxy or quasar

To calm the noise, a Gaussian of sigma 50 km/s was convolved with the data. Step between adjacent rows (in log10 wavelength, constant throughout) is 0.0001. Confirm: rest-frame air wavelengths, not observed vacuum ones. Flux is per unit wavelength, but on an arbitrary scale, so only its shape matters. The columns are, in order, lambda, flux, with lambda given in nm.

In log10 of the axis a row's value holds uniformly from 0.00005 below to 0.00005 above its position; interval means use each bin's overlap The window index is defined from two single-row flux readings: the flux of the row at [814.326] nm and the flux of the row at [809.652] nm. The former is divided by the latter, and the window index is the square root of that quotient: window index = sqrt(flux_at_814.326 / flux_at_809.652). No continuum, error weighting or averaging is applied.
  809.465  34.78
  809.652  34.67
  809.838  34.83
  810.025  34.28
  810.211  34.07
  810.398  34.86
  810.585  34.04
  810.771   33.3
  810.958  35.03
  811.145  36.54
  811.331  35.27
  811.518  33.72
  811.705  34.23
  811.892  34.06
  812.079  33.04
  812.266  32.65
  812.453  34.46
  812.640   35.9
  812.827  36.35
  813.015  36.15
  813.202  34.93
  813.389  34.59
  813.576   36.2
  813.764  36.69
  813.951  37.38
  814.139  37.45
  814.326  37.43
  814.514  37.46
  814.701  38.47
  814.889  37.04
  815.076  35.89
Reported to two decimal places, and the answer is 1.04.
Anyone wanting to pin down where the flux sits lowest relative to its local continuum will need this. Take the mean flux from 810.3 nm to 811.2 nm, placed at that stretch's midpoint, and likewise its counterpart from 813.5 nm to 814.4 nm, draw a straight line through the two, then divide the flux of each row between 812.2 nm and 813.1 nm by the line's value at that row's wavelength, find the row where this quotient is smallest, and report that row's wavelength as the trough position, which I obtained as 812.266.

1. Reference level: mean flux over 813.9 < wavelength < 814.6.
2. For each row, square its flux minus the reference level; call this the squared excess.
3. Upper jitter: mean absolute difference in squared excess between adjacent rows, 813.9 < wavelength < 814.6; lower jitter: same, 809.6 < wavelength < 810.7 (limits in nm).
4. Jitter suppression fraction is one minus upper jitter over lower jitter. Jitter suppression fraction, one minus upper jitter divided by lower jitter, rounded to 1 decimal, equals 1.0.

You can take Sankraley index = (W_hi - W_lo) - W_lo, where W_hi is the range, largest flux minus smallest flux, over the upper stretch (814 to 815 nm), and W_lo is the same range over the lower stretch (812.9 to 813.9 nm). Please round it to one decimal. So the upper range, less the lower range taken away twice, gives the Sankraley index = -2.8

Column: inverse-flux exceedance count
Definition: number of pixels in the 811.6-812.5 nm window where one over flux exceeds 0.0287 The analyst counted 5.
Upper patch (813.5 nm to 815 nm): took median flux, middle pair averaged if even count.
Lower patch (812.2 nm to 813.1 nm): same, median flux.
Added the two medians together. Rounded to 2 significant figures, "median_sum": 73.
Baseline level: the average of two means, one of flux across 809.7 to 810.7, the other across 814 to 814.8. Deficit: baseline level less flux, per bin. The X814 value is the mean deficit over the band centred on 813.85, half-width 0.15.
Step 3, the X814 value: -1.0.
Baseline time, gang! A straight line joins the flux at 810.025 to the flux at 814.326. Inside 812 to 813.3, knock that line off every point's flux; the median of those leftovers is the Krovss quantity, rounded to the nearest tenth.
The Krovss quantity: -1.6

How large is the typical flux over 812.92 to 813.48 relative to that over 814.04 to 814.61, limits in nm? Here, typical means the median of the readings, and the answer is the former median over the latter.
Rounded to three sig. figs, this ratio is 0.933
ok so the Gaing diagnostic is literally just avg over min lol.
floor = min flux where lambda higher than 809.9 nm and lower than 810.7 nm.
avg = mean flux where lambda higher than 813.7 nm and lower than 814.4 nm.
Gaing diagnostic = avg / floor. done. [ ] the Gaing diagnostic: 1.09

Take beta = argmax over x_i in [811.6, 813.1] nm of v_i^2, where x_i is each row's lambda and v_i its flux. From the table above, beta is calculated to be 812.827 nm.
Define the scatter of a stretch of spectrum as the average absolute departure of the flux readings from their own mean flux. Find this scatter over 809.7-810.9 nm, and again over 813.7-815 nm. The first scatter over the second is 1.3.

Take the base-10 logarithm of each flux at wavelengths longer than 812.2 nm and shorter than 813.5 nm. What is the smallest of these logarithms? 1.51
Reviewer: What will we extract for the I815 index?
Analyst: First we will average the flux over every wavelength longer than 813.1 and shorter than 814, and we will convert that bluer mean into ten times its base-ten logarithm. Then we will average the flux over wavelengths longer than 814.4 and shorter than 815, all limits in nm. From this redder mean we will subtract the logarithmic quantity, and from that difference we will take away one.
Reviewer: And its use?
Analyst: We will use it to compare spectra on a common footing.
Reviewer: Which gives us 21.1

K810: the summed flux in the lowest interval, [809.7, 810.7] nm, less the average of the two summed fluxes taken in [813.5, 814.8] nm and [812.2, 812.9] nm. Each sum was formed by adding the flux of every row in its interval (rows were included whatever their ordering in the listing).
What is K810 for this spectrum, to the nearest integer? -28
